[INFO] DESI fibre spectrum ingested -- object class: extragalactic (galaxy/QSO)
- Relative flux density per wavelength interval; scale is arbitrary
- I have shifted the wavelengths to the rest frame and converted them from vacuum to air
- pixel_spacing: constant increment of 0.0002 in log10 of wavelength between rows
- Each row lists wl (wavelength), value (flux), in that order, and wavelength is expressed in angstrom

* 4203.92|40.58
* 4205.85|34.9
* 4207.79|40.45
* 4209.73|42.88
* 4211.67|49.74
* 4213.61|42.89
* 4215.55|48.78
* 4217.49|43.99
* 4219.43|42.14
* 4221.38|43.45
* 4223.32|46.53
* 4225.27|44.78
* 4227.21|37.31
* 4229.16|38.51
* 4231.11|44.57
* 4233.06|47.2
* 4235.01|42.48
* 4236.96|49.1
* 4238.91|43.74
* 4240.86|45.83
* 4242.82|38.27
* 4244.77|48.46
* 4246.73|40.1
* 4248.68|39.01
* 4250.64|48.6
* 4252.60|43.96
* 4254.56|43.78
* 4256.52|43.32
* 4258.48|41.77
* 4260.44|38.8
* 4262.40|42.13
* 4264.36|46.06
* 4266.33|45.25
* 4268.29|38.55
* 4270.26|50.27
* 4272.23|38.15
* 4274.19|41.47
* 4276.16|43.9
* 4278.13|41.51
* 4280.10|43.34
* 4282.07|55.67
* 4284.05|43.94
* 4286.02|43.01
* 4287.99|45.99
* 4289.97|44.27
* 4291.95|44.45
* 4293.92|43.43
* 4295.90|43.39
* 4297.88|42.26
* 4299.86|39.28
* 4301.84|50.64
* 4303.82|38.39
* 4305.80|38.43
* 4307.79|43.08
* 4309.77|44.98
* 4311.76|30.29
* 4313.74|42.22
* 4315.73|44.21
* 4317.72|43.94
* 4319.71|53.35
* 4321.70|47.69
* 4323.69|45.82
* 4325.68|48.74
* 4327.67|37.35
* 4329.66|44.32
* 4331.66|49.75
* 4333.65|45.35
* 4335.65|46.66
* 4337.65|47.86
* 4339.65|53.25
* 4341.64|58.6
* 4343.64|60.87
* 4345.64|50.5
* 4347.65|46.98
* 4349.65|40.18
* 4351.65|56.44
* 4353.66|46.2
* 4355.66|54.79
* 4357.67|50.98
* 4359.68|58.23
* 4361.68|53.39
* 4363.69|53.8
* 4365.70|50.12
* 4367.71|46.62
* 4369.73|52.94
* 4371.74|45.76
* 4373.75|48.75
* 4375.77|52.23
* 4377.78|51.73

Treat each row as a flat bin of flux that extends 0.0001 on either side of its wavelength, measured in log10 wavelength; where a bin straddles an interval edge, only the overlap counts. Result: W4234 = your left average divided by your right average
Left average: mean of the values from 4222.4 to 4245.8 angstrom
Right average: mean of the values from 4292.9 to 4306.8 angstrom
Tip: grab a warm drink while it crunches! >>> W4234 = 1.04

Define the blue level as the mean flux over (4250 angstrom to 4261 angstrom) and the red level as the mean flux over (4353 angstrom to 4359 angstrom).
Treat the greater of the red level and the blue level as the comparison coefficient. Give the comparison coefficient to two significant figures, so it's 51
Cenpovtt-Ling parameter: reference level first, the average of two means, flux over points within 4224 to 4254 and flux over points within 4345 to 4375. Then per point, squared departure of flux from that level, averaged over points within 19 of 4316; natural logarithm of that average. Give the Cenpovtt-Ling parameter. 3.6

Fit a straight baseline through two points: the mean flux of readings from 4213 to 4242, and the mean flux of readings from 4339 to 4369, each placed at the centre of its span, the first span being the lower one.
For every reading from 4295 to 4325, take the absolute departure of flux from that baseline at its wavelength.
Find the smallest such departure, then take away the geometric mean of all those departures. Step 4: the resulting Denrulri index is -3.9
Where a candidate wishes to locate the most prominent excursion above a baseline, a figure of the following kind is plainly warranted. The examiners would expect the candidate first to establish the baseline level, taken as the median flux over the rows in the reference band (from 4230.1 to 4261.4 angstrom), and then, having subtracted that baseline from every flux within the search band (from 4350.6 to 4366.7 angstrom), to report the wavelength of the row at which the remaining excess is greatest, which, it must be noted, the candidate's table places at 4359.68 angstrom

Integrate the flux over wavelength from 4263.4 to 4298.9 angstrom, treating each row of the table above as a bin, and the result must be 1567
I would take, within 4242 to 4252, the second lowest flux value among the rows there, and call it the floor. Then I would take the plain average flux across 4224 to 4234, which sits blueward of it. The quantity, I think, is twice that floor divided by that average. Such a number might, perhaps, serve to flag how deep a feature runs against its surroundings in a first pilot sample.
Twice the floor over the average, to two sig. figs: 1.8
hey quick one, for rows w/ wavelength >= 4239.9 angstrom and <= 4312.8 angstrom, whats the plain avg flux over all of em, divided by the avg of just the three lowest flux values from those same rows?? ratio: 1.21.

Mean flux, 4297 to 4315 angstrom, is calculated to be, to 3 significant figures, 41.1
